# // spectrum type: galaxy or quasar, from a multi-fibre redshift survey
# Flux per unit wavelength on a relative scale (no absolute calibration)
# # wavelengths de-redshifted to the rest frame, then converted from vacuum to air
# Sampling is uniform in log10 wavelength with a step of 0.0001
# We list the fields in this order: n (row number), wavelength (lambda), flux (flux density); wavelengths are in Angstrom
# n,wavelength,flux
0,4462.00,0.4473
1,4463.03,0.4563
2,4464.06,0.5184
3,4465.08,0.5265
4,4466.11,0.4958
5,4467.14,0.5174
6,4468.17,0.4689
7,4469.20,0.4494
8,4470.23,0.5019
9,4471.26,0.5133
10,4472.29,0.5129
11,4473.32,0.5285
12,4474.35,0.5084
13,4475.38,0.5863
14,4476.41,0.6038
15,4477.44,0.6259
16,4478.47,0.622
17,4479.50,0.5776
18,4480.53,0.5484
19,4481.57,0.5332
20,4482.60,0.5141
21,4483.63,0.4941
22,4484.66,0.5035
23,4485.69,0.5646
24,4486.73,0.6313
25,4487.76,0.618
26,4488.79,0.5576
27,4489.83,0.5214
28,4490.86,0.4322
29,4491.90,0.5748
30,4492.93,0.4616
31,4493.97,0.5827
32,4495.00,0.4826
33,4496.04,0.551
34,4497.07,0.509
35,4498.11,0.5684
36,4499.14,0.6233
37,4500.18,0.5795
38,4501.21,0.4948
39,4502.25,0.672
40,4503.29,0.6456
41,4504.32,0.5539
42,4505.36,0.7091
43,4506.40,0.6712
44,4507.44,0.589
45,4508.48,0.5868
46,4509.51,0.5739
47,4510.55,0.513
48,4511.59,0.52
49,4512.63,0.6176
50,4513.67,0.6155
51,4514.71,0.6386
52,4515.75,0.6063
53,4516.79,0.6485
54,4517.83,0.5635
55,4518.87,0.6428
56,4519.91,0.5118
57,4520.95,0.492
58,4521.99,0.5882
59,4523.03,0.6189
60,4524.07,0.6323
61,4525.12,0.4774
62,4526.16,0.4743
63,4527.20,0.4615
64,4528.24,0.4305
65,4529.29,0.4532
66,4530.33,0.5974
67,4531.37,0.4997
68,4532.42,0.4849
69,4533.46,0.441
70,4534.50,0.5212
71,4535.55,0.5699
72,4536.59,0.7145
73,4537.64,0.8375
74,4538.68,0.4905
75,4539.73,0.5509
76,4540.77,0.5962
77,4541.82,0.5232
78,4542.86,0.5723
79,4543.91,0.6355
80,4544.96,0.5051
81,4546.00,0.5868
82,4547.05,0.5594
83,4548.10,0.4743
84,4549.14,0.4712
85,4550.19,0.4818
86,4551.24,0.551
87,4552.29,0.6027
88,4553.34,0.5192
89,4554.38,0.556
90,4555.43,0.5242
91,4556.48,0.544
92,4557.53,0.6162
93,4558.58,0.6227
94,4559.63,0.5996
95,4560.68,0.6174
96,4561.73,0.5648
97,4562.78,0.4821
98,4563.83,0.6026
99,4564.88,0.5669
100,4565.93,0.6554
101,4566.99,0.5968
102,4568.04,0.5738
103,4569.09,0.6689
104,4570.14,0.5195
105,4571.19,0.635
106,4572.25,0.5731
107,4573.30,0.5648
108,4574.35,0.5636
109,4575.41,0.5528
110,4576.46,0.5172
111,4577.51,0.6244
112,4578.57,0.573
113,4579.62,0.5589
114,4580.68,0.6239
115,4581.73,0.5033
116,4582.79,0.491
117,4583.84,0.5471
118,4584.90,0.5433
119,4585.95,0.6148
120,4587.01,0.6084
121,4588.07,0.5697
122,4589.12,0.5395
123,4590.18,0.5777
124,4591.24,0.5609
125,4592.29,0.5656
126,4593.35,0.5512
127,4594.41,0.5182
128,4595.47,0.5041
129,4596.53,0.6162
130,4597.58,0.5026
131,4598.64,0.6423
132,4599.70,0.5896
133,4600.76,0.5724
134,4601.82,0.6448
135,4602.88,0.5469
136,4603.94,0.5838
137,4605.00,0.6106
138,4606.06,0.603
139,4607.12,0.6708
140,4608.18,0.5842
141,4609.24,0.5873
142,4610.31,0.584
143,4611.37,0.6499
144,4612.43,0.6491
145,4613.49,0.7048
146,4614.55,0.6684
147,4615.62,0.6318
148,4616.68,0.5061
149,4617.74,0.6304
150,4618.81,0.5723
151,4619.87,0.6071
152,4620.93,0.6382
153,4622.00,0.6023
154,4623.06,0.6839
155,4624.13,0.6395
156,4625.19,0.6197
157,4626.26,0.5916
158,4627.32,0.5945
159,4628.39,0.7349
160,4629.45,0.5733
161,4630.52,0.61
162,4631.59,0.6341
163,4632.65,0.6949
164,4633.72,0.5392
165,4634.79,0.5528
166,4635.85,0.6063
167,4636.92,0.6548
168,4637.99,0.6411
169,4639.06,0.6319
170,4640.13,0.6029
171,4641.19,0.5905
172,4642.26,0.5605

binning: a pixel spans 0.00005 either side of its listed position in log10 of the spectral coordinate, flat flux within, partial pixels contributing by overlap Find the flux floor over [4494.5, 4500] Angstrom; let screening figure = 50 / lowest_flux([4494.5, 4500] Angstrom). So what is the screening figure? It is 104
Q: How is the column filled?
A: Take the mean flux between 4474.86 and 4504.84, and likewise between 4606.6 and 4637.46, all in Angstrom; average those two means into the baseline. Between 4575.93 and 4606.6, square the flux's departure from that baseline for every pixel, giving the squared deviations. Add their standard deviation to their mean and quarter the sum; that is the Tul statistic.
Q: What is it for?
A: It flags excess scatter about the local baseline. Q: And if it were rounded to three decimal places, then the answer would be 0.001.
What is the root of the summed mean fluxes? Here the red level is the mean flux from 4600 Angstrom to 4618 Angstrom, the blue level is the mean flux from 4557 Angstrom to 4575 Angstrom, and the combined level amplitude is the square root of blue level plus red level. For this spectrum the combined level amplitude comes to 1.10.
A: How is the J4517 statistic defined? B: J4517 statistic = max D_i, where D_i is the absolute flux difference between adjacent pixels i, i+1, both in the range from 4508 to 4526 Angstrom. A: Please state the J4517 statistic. 0.15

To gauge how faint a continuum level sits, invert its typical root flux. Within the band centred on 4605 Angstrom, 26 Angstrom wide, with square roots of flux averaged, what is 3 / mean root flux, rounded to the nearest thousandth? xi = 3.888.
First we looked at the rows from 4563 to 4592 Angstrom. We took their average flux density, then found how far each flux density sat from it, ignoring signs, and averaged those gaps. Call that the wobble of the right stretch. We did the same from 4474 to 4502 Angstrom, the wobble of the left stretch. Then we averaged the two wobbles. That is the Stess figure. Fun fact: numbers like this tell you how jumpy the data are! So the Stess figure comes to 0.039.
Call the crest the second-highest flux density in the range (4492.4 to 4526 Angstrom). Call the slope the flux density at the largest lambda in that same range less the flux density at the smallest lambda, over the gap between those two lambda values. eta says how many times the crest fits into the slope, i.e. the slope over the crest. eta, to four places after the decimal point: 0.0007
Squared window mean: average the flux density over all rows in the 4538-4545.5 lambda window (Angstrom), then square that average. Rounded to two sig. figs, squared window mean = 0.31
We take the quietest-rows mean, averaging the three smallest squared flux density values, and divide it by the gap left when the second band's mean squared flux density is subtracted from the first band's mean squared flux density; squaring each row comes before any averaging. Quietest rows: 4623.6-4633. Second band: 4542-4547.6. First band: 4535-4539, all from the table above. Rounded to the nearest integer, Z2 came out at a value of 3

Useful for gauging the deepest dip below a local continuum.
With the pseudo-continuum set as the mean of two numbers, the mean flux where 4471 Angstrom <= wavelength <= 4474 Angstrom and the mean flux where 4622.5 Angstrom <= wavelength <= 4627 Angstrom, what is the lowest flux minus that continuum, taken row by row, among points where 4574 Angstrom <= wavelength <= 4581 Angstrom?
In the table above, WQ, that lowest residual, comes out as -0.06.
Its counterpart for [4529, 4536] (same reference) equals -0.13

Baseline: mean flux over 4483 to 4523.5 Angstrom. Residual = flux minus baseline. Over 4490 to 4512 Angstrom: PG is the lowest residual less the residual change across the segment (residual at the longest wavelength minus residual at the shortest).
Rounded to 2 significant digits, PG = -0.23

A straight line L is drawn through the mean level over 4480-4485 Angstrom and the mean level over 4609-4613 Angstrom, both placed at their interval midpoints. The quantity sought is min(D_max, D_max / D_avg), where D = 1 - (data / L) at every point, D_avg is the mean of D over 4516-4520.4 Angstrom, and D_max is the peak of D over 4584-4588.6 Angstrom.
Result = -1.1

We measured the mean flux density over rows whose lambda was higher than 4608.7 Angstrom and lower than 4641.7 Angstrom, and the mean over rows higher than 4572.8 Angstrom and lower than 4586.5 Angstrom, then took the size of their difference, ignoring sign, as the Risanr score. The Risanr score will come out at 0.060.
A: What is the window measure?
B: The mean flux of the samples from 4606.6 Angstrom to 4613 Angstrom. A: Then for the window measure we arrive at 0.621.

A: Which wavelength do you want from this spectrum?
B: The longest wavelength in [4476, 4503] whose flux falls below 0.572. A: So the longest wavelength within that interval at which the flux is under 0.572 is 4501.21 Angstrom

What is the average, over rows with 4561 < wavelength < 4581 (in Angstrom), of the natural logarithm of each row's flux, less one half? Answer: -1.05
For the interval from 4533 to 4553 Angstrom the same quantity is -1.09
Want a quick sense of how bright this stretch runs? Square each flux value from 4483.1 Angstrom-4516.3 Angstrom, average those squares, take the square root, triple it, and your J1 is 1.72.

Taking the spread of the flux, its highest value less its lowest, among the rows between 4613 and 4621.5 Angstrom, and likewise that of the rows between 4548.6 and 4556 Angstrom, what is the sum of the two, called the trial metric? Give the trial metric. 0.330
